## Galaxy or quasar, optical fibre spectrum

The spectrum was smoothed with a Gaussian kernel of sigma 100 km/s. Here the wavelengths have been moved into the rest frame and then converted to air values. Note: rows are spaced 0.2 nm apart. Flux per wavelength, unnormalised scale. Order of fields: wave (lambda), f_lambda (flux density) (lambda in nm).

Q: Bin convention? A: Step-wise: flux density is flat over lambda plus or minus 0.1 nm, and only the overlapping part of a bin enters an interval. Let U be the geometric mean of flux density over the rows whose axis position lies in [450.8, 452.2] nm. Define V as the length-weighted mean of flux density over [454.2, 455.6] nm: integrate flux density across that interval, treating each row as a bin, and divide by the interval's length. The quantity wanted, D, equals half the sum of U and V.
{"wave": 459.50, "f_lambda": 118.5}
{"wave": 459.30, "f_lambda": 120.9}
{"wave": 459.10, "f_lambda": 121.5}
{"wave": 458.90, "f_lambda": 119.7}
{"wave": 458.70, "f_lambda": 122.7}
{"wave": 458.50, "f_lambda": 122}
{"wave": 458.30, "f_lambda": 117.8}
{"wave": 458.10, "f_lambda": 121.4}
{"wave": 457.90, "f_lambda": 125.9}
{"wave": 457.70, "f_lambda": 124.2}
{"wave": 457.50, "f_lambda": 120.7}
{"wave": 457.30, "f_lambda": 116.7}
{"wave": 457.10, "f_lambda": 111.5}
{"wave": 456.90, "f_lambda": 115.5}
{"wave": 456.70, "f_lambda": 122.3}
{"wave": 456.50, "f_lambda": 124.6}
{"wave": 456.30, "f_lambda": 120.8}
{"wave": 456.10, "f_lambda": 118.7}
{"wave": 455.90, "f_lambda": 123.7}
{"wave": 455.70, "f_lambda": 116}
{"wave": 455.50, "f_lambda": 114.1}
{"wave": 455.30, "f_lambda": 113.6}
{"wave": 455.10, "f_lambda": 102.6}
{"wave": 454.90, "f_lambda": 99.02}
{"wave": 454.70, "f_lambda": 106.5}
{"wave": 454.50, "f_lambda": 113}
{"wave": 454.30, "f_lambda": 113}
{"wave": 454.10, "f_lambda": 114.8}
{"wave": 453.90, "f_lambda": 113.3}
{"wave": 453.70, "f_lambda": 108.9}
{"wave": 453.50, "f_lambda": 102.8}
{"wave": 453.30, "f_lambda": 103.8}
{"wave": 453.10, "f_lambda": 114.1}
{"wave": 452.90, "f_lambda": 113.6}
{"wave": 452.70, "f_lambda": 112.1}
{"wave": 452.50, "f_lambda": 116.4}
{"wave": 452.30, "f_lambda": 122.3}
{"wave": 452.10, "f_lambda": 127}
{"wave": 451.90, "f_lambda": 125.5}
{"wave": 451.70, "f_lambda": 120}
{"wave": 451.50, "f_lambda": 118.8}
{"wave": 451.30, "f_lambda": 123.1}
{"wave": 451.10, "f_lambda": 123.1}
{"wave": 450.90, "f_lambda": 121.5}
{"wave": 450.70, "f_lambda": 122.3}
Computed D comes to 116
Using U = 123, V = 108.8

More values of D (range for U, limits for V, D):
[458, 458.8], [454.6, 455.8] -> 115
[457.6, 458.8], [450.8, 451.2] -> 122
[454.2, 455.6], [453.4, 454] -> 109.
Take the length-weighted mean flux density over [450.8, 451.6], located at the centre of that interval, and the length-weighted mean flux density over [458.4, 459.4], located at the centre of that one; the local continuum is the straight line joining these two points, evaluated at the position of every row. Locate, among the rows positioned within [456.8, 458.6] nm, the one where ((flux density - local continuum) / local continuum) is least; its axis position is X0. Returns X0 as 457.10 nm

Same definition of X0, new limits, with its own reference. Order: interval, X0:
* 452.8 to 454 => 453.50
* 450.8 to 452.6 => 452.50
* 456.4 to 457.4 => 457.10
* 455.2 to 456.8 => 455.30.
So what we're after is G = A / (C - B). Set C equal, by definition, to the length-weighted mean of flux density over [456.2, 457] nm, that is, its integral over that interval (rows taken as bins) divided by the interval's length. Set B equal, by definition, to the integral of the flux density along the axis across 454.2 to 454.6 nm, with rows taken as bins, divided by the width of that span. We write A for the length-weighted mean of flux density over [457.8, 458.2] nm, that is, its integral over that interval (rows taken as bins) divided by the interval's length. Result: 16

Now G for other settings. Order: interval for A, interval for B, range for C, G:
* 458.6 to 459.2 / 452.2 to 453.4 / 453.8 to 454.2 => 364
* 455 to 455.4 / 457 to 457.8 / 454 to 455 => -12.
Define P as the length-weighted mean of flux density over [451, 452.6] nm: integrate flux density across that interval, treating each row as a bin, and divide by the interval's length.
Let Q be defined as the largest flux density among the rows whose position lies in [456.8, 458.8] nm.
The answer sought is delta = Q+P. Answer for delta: 248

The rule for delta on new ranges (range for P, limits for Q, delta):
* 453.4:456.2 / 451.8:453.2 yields 238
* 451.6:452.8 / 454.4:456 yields 244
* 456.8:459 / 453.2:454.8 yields 235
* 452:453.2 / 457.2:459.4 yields 243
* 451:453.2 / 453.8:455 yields 234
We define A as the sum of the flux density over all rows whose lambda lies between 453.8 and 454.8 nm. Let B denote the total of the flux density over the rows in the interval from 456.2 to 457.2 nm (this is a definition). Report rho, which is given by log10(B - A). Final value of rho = 1.5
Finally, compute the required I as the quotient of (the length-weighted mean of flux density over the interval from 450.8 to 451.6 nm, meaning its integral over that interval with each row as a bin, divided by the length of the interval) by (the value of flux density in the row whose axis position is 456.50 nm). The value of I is 0.98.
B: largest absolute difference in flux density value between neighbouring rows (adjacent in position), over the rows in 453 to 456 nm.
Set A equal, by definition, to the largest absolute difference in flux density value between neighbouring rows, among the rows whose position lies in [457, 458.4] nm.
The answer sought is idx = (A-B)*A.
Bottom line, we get -30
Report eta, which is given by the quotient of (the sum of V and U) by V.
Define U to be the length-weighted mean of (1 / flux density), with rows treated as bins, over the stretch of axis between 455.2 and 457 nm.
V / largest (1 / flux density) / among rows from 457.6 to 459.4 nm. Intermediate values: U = 0.0084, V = 0.0085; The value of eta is 1.99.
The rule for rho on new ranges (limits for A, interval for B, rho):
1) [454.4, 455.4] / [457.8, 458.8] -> 1.9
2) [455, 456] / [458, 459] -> 1.5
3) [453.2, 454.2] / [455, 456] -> 1.4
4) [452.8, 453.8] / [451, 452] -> 1.8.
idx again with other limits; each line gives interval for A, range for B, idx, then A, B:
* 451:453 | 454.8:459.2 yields -30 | 5.9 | 11.0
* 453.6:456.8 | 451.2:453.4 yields 8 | 11.0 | 10.3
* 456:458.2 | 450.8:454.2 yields -24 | 6.8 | 10.3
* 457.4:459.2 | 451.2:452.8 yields -6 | 4.5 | 5.9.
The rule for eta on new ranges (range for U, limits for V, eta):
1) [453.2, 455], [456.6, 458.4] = 2.03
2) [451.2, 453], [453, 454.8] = 1.86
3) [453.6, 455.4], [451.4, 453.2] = 2.03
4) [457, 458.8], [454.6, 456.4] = 1.82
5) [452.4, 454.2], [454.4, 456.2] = 1.89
